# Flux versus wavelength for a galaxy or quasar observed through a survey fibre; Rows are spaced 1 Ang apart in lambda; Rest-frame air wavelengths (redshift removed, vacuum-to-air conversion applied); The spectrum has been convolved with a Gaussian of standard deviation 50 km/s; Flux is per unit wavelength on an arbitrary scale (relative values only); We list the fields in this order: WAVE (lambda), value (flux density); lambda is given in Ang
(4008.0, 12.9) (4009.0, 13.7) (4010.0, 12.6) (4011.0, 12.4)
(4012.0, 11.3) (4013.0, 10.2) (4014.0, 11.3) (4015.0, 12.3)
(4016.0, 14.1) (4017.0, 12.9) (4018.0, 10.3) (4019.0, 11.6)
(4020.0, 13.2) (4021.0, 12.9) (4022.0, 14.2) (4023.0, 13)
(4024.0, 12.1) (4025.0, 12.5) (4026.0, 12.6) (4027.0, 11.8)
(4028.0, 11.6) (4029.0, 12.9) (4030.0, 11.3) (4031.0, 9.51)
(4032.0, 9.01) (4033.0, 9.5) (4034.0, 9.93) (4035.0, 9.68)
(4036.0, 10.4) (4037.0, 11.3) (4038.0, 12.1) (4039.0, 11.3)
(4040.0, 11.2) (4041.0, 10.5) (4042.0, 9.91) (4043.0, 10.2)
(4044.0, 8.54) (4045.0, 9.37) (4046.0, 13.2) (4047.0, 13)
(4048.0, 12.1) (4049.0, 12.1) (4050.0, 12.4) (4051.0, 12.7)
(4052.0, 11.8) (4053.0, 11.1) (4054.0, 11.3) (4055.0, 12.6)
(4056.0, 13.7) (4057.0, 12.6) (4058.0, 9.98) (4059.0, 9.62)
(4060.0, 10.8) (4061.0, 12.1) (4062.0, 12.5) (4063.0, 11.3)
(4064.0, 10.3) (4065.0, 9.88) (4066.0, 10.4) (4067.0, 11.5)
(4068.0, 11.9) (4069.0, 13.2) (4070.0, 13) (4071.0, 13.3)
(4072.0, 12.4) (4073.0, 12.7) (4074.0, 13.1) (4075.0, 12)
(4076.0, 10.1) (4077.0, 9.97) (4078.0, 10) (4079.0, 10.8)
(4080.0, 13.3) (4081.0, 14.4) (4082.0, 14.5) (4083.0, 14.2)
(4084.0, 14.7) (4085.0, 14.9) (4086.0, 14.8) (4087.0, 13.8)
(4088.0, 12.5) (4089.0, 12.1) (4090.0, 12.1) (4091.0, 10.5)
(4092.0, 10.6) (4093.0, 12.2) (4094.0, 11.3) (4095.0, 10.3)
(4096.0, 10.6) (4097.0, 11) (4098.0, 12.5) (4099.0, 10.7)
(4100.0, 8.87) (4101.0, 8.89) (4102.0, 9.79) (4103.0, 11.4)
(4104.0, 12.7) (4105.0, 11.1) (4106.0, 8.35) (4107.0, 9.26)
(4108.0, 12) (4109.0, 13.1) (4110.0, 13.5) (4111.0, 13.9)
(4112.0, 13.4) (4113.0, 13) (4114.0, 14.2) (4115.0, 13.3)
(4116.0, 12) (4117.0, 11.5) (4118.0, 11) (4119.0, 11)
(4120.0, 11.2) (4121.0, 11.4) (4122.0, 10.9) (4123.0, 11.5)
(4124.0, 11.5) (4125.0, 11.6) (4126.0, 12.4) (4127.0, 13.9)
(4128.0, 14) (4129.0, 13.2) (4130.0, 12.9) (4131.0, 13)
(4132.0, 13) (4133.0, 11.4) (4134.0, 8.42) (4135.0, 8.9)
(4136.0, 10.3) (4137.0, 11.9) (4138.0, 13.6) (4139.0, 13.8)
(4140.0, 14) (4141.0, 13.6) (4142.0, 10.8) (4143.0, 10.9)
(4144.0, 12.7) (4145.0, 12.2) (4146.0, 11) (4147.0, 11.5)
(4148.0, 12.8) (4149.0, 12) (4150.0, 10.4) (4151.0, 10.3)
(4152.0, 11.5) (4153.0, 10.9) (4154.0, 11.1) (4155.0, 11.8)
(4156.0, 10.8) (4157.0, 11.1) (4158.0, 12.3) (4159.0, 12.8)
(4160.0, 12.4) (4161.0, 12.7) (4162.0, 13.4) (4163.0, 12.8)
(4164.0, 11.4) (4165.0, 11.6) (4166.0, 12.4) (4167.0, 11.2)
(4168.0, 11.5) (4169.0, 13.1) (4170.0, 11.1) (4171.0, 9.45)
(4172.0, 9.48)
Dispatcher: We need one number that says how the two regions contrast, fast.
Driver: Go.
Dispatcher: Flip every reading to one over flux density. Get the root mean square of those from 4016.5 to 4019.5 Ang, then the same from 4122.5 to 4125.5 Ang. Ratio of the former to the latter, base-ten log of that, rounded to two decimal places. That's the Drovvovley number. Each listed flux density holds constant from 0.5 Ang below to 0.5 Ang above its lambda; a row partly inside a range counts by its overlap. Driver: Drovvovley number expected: 0.00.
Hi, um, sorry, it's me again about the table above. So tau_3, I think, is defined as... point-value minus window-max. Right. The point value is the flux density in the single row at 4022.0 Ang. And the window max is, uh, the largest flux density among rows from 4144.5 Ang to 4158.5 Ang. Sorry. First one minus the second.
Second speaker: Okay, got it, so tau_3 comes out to 1.4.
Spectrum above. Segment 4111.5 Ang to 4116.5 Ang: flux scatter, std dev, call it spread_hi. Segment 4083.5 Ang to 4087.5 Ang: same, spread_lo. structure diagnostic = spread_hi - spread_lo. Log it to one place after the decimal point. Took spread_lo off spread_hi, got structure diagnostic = 0.3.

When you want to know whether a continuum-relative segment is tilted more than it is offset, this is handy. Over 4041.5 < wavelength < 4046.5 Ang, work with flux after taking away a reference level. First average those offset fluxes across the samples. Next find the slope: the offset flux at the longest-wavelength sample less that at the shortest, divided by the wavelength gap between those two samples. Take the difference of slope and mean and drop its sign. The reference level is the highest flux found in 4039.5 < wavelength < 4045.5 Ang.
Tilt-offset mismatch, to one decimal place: 1.8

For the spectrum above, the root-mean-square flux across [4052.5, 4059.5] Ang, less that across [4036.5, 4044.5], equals 1.0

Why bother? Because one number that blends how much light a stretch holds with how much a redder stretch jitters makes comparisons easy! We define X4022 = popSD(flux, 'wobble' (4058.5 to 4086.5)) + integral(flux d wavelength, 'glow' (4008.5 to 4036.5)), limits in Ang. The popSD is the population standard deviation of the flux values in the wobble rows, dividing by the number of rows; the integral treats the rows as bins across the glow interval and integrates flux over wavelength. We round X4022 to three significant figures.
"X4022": 331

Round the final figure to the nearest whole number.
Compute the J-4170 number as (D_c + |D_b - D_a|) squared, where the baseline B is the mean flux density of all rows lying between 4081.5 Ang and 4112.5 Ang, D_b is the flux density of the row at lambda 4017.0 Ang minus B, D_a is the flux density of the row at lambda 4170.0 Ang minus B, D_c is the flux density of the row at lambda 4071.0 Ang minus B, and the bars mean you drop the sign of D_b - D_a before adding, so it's 10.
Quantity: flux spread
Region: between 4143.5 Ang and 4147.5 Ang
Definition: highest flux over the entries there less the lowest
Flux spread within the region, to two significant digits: 1.7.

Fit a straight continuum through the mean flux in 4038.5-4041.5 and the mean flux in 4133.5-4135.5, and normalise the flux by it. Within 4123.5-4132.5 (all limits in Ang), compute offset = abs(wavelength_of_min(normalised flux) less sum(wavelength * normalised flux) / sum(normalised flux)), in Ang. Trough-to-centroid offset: 4.1 Ang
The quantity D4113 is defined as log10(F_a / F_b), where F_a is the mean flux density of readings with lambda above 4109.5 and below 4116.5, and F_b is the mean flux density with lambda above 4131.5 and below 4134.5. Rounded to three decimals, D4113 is 0.086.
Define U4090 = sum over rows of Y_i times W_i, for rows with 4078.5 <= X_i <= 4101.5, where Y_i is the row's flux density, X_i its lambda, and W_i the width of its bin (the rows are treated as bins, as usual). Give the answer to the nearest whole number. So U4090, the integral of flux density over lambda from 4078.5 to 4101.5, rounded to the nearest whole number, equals 280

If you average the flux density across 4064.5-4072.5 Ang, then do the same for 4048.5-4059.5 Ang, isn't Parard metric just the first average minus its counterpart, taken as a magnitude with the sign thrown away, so 0.14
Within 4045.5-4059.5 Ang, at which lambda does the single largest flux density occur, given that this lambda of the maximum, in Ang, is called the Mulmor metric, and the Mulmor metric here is 4056.0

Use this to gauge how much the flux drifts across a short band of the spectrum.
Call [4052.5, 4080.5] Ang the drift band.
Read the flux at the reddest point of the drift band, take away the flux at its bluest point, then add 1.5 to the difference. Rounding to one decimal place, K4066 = 3.7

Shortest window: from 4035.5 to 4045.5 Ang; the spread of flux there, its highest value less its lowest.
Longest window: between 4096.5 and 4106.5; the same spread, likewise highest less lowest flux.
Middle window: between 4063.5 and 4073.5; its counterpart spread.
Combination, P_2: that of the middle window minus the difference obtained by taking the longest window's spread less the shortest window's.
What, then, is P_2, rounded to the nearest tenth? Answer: 2.6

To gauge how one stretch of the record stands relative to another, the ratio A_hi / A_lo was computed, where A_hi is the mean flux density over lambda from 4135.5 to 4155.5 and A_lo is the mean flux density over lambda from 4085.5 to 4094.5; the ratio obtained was 0.97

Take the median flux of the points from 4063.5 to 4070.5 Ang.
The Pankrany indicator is 11.5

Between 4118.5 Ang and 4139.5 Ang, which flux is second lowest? 8.9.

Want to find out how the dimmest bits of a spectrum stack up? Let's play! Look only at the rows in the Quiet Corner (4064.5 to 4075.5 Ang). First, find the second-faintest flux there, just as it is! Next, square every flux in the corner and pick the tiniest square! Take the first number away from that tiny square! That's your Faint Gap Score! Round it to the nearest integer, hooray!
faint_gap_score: 87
